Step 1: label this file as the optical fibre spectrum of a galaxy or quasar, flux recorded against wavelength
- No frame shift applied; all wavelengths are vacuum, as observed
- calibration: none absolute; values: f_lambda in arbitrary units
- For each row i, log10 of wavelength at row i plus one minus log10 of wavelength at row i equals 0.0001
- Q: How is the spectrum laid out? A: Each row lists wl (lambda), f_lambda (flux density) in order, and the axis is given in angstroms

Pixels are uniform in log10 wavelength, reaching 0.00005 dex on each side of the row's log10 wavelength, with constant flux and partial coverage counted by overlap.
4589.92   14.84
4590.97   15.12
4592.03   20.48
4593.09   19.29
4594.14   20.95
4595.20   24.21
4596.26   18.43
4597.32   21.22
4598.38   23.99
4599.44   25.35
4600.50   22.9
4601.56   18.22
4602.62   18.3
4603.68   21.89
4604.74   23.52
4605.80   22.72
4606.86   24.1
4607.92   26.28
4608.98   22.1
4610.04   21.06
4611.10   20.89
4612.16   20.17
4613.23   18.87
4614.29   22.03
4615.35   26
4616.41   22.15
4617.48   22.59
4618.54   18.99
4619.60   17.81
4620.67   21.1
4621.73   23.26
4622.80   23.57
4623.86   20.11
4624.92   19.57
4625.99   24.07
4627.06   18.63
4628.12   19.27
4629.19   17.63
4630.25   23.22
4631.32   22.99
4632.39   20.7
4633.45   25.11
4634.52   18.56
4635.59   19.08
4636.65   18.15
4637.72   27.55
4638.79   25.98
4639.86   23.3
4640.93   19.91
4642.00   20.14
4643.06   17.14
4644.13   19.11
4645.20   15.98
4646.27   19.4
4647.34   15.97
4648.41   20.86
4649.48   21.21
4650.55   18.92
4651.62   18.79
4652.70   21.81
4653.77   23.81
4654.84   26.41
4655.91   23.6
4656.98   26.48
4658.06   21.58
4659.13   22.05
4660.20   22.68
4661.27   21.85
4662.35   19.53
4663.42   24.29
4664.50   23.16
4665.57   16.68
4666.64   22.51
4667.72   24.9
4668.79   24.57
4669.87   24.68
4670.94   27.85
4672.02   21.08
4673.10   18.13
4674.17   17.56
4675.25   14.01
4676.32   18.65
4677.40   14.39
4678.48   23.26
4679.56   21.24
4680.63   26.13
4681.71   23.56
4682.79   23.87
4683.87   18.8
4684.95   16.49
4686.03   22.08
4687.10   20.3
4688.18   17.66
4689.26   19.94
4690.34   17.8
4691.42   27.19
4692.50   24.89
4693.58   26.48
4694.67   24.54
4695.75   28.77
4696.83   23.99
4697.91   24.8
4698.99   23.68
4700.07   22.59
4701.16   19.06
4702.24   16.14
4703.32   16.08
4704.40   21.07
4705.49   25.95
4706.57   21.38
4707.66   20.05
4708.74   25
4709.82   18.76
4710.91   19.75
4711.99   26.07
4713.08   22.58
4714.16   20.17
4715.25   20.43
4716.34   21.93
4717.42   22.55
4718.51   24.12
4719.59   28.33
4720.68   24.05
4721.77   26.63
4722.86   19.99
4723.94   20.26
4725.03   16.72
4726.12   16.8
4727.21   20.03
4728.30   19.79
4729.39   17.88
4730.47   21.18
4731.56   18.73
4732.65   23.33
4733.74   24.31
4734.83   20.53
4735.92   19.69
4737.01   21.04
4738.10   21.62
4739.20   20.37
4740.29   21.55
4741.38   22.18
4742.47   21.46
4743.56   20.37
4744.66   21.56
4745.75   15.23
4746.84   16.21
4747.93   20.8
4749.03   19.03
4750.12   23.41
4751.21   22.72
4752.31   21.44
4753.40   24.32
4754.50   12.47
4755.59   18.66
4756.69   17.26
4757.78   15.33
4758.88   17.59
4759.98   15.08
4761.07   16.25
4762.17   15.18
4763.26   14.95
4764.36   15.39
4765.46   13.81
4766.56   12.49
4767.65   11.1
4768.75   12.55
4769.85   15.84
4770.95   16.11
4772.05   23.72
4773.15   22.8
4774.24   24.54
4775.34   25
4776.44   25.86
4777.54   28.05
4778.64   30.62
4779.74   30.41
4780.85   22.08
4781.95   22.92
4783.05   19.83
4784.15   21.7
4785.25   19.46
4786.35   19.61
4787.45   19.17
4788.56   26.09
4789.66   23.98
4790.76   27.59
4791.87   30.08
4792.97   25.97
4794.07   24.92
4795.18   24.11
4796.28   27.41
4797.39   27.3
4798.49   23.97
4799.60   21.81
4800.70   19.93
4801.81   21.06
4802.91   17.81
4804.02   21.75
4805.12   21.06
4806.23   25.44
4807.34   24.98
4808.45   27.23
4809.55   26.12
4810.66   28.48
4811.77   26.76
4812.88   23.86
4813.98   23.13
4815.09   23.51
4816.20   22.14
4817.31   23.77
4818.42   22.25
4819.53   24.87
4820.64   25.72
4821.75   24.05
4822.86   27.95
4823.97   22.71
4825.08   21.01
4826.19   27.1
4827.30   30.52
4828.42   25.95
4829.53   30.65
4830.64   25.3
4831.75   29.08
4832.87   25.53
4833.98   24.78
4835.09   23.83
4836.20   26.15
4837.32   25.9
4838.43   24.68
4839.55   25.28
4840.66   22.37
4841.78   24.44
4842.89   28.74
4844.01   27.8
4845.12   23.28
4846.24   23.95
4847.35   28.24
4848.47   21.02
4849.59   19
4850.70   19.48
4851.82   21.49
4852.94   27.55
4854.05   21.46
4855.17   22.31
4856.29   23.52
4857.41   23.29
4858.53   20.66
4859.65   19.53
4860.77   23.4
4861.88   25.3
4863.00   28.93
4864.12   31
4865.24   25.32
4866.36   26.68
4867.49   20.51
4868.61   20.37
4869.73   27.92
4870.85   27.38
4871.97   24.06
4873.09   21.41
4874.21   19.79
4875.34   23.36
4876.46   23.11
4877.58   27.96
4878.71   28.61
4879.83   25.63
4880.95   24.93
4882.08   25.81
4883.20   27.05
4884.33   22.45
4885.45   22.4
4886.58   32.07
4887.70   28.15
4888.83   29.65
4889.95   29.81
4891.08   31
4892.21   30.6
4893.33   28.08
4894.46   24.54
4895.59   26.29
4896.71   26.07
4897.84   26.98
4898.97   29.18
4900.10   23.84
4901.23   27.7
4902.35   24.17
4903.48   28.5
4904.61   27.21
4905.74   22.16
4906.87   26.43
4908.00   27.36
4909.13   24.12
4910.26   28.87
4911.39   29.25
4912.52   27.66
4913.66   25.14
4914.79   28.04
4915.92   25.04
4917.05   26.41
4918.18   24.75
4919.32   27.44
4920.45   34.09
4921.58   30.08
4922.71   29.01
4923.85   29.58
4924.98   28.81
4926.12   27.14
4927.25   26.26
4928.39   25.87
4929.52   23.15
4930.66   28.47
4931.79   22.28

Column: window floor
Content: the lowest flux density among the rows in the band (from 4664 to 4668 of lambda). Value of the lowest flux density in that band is 16.68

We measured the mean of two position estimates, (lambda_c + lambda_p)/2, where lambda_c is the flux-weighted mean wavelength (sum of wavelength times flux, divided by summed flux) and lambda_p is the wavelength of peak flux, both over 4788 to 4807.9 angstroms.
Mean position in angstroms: 4794.7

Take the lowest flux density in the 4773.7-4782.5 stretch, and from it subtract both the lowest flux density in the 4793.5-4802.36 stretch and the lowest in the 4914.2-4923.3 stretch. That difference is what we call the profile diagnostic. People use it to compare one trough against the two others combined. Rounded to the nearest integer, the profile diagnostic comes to -23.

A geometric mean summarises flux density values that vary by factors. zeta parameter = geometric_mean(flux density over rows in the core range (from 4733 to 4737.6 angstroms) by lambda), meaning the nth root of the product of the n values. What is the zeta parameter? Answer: 21.3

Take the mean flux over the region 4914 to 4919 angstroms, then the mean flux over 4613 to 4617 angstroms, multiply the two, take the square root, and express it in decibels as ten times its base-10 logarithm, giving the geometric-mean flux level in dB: 13.8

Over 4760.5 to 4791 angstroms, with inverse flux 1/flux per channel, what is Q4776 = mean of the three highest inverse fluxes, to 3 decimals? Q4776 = 0.083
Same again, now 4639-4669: 0.062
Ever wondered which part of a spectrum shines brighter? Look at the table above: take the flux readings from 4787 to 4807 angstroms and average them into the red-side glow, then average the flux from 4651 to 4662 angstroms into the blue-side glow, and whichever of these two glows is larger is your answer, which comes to 23.9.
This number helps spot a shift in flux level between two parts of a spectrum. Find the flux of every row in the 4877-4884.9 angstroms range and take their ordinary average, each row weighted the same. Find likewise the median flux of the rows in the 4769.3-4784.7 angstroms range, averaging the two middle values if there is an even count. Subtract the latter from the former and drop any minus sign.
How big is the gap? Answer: 2.7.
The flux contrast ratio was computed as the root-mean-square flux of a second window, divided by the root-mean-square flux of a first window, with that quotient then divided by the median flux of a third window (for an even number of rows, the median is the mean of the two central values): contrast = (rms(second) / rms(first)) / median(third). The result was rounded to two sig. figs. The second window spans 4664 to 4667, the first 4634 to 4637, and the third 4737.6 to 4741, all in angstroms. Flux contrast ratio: 0.052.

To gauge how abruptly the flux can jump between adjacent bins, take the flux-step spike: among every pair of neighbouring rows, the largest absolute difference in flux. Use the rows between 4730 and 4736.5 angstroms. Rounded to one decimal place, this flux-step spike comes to 4.6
